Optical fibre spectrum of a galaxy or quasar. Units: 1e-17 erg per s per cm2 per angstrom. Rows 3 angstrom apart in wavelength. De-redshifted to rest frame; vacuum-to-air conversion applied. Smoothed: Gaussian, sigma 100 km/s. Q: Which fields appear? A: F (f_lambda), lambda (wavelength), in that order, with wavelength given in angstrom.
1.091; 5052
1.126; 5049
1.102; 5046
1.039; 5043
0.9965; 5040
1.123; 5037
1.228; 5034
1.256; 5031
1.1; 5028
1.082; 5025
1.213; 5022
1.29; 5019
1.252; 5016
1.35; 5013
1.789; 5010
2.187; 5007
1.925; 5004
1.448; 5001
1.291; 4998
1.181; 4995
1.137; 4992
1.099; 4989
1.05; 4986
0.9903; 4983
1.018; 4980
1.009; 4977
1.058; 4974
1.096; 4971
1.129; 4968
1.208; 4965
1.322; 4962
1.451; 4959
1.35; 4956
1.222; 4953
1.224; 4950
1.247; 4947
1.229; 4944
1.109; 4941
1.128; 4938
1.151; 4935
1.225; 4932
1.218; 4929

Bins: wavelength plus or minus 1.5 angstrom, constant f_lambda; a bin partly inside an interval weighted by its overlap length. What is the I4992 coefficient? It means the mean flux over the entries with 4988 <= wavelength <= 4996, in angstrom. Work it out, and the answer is 1.14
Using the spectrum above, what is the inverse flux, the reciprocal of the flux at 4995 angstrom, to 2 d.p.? 0.85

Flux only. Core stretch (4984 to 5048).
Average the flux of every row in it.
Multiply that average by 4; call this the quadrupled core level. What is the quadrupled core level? 5.2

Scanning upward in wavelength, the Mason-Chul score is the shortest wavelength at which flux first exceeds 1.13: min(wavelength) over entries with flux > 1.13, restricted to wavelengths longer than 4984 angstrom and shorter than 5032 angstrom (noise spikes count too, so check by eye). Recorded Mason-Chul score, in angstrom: 4992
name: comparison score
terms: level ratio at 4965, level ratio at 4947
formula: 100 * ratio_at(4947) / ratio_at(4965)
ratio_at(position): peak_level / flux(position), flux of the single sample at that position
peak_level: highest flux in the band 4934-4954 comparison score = 97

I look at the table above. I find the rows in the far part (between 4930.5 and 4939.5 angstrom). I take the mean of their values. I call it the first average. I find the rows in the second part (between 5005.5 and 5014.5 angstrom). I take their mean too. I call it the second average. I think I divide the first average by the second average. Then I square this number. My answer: 0.43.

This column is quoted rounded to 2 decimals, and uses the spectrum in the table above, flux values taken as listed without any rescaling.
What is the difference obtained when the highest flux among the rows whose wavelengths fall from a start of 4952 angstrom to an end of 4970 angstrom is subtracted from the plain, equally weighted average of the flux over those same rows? -0.17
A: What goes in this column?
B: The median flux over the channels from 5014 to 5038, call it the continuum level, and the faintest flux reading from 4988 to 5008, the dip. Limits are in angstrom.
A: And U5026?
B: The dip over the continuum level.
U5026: 0.90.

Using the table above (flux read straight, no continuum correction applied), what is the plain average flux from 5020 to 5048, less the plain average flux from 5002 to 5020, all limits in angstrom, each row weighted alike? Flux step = -0.51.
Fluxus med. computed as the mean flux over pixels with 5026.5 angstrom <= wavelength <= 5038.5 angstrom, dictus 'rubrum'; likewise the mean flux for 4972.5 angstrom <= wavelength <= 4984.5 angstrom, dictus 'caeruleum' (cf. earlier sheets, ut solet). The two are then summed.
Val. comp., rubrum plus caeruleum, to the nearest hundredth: 2.20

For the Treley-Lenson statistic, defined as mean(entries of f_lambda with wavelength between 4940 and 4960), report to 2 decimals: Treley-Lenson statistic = 1.26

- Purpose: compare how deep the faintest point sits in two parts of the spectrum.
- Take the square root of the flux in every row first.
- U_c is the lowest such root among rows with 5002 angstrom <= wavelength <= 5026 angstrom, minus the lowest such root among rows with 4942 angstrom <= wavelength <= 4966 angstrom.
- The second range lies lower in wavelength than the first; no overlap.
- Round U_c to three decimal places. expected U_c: -0.059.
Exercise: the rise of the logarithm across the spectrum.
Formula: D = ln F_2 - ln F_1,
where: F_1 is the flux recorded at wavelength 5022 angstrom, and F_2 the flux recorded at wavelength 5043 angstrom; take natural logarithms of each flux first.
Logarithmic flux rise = -0.15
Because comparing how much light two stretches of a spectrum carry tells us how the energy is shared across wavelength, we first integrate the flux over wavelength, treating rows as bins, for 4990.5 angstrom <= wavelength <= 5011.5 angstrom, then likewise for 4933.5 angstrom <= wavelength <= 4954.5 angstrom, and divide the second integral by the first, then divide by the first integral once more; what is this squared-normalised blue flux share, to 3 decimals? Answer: 0.023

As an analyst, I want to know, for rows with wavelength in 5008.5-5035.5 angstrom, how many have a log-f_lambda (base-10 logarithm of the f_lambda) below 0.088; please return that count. 3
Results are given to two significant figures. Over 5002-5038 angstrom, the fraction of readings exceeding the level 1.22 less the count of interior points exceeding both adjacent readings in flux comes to -2.3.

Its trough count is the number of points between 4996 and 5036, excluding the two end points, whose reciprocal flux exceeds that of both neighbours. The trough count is 2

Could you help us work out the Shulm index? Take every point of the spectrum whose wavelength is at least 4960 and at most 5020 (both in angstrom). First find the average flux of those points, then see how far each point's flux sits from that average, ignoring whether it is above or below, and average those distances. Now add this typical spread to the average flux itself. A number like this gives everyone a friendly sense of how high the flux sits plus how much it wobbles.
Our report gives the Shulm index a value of 1.52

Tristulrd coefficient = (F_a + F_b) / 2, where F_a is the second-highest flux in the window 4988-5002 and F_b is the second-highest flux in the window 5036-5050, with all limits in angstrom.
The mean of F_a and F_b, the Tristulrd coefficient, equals 1.21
